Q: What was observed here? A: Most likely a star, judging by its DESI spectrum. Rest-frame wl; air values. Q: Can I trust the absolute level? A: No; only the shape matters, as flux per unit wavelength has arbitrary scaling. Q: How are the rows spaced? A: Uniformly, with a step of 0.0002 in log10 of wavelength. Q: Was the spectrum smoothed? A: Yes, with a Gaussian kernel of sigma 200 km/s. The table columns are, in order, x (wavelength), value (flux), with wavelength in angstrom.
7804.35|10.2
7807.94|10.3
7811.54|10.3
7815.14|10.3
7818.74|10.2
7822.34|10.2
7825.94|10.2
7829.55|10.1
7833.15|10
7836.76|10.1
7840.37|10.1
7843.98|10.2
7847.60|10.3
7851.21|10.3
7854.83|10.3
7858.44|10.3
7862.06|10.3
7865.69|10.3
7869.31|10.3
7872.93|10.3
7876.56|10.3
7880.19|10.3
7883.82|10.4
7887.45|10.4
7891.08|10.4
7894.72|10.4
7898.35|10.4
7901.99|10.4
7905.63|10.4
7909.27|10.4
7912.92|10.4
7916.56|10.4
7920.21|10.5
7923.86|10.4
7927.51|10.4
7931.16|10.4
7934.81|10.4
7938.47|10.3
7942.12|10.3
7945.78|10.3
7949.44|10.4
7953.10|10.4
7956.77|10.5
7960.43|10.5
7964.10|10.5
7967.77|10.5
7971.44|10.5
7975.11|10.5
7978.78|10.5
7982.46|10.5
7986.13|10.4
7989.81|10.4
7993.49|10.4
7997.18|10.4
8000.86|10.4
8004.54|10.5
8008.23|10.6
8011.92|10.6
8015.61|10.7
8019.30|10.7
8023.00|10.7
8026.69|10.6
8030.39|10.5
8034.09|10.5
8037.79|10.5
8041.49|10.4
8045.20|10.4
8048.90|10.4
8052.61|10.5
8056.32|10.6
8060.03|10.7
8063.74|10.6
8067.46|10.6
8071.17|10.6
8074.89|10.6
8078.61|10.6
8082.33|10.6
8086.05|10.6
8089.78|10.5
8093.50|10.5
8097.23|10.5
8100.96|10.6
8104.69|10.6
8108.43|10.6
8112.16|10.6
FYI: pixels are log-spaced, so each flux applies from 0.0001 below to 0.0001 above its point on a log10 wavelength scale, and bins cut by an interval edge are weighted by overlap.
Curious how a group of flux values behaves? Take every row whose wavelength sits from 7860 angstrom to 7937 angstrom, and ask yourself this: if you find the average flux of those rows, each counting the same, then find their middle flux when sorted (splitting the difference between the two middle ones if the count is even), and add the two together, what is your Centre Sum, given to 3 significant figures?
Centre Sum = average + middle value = 20.8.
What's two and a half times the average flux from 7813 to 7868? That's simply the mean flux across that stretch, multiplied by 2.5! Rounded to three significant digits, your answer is 25.5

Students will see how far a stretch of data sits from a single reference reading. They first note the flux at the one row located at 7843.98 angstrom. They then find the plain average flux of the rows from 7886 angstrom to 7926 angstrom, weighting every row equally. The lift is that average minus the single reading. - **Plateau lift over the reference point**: 0.21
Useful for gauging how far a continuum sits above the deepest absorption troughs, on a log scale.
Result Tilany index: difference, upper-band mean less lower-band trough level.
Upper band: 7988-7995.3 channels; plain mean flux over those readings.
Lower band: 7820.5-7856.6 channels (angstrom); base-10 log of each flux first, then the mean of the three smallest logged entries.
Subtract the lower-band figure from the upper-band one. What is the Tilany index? 9.40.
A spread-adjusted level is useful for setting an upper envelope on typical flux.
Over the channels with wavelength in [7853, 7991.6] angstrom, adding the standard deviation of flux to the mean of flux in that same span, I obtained 10.47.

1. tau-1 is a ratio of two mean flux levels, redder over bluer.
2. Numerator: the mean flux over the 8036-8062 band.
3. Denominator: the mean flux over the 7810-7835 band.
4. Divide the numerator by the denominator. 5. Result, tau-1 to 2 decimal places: 1.03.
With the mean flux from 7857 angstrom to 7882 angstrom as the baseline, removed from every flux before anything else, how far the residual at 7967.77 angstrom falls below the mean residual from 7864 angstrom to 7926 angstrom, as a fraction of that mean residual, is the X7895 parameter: -2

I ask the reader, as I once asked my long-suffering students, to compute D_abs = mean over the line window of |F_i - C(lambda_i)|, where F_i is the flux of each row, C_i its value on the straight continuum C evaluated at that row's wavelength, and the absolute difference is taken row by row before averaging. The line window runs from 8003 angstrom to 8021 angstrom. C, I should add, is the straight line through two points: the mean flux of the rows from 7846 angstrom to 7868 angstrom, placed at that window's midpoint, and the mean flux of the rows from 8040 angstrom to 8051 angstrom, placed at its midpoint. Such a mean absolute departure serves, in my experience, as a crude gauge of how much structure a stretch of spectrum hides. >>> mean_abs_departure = 0.24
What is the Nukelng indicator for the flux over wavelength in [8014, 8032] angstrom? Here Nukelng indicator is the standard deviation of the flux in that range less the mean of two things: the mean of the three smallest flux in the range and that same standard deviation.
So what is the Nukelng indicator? -5.26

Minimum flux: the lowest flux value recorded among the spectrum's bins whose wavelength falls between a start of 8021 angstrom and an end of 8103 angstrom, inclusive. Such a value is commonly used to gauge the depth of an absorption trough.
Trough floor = 10.4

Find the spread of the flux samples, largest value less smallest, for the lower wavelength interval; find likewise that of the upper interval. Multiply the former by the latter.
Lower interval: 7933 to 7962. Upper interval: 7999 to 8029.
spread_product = 0.06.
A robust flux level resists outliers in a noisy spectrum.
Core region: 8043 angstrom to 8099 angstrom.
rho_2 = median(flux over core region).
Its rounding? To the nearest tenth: 10.6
